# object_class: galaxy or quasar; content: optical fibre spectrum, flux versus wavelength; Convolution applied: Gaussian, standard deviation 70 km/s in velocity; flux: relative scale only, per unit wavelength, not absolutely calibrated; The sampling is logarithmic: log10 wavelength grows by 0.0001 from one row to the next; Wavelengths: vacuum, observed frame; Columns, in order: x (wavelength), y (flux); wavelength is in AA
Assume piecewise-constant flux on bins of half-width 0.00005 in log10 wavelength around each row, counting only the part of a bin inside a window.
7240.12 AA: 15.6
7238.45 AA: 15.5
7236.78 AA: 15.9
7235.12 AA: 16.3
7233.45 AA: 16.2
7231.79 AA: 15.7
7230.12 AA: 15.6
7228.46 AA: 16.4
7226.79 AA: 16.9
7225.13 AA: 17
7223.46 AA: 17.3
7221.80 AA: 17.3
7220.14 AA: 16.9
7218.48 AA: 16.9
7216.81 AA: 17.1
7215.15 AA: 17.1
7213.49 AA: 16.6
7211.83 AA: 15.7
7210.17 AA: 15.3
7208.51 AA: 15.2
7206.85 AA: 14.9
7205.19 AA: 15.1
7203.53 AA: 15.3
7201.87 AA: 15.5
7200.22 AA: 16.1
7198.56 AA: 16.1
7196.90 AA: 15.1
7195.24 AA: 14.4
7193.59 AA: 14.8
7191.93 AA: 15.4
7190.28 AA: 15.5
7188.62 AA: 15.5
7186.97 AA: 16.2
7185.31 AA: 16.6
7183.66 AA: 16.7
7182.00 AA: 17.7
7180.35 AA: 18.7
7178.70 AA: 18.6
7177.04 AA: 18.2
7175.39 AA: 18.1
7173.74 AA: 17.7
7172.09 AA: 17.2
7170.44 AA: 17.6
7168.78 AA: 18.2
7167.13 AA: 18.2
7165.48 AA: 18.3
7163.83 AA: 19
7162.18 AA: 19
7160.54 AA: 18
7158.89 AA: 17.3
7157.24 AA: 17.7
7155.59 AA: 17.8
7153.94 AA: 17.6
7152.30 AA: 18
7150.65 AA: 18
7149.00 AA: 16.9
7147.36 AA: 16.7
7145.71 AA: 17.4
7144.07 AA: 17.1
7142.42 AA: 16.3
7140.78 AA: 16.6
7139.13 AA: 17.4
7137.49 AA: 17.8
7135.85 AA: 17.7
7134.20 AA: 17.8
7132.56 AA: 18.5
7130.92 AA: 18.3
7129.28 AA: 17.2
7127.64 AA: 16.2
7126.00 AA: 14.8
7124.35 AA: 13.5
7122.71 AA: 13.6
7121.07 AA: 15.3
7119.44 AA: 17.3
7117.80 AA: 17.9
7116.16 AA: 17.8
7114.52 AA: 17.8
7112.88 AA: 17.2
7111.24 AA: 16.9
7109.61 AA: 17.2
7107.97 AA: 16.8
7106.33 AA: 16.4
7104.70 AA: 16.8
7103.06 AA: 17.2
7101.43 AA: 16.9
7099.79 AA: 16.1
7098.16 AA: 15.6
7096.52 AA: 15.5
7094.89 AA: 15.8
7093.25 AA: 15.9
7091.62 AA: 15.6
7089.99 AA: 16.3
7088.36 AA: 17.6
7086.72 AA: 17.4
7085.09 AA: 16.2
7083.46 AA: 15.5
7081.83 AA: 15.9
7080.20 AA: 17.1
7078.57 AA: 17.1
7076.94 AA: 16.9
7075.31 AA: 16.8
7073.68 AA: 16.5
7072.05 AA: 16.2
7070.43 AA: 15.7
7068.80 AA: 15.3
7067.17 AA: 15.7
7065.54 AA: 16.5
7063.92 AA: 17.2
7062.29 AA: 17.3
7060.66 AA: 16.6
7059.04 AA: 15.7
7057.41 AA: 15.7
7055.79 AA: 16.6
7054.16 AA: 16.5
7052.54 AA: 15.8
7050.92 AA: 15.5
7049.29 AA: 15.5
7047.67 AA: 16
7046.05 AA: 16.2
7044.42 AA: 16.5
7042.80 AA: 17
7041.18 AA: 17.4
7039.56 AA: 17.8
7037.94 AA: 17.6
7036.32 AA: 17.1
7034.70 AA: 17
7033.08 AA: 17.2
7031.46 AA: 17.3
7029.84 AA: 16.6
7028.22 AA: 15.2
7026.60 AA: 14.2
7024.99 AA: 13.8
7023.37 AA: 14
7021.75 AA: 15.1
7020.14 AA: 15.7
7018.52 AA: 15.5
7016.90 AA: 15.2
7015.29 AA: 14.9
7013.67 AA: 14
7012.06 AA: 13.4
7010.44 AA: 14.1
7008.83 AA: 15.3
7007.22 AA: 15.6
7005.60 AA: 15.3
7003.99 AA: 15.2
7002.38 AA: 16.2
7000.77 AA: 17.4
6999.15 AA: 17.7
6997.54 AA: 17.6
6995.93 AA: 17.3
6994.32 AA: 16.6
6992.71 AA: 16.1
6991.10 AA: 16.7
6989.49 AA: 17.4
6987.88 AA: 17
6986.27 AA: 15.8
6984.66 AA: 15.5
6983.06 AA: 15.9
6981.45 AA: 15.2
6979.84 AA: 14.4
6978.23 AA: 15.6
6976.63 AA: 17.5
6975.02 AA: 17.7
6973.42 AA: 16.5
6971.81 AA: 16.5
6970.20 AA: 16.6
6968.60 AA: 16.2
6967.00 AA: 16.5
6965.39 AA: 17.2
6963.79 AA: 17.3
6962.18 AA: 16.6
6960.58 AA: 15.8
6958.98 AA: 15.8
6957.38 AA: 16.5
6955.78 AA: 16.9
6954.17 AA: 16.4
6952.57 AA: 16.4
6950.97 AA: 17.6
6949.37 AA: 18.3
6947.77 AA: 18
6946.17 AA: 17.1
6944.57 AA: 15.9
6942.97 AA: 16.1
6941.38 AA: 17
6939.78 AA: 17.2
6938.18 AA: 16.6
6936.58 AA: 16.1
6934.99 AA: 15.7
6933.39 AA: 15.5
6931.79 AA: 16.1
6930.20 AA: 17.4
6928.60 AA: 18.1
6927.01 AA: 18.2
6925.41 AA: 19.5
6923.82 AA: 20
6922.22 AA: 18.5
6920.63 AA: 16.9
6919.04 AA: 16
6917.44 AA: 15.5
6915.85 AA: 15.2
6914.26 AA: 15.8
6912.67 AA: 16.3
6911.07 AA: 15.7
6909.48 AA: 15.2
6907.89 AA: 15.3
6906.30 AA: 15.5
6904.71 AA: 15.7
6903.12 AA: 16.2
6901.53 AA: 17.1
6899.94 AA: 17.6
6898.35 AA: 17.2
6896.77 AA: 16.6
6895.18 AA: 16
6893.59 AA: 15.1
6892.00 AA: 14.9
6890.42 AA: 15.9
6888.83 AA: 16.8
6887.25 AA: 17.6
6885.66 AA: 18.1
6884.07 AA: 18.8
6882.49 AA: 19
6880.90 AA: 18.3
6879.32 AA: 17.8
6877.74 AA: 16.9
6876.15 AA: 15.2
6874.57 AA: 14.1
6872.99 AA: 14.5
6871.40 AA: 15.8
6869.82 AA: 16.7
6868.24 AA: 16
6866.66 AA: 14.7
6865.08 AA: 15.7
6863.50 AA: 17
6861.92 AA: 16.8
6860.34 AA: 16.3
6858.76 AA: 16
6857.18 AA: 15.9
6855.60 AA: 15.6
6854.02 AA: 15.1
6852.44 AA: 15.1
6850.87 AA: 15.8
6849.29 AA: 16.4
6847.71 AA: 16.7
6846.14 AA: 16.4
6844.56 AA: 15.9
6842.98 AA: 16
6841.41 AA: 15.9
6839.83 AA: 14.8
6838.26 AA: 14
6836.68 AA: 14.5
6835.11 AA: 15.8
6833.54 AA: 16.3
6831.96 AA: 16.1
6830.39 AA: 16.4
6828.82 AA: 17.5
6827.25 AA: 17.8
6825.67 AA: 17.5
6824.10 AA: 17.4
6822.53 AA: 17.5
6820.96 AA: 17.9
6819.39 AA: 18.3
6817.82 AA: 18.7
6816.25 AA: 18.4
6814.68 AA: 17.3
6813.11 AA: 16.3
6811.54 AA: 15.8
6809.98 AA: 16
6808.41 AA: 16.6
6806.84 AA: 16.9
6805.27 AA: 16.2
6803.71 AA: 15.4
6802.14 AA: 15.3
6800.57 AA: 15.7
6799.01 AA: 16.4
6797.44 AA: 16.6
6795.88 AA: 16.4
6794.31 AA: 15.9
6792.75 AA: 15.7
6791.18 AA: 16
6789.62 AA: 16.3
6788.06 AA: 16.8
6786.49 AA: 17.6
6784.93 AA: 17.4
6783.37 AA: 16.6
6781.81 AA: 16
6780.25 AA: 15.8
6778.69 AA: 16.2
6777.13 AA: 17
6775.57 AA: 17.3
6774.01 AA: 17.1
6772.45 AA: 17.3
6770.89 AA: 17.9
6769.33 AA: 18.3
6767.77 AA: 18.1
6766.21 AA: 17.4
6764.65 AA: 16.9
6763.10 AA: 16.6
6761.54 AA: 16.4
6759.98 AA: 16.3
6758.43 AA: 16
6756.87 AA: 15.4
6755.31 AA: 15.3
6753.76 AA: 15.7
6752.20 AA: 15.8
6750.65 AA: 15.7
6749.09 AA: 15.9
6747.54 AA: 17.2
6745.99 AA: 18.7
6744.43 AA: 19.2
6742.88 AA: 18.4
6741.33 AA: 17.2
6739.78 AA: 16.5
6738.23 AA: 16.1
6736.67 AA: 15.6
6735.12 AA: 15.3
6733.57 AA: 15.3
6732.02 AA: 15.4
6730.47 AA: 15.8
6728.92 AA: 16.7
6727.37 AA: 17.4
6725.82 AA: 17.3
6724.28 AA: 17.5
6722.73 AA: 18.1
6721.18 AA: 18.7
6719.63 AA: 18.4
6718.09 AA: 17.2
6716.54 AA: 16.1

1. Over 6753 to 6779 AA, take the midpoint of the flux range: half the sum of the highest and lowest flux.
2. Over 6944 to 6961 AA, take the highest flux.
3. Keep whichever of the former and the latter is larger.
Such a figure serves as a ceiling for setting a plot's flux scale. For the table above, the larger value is 18.3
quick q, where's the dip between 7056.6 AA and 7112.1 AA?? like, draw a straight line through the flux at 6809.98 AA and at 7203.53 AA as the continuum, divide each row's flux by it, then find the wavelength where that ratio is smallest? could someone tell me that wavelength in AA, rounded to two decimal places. 7068.80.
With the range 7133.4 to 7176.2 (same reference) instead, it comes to 7142.42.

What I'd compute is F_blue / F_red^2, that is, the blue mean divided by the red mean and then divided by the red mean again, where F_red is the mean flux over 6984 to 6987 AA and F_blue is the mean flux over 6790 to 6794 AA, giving 0.065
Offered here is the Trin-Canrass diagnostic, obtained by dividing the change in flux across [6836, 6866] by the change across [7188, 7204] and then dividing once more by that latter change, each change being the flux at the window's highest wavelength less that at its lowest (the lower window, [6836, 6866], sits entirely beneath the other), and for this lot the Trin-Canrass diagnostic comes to 30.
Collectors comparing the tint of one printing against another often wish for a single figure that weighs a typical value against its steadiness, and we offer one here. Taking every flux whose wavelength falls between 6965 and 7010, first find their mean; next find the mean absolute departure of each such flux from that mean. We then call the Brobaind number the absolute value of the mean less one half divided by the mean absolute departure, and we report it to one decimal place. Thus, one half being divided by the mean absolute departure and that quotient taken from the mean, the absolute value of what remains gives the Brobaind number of 15.7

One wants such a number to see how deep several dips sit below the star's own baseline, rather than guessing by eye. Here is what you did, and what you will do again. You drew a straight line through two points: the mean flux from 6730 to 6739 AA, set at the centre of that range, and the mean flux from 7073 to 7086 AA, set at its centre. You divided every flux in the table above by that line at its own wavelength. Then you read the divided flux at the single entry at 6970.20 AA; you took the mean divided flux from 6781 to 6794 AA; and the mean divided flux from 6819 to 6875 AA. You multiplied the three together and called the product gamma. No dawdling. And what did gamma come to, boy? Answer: 1.09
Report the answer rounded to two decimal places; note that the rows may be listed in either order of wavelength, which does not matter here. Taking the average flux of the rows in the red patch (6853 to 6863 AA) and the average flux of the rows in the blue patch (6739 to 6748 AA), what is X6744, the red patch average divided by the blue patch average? 0.89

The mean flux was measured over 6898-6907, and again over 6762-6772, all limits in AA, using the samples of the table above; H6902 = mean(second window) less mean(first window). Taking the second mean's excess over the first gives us 1.0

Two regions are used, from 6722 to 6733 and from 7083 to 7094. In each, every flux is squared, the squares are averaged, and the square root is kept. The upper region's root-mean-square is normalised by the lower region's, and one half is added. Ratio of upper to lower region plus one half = 1.47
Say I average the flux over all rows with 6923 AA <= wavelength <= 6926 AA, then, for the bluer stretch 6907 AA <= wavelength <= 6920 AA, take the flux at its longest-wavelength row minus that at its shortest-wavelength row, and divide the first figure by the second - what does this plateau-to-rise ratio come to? 28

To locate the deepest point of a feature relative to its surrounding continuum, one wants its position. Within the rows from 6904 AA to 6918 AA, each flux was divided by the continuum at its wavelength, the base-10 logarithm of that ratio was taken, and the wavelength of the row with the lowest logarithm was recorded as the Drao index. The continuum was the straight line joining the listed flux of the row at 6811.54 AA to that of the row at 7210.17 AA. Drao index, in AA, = 6909.48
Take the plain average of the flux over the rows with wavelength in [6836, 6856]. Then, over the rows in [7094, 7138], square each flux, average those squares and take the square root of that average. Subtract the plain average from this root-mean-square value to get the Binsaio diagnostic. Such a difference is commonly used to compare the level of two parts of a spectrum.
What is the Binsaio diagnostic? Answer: 1.16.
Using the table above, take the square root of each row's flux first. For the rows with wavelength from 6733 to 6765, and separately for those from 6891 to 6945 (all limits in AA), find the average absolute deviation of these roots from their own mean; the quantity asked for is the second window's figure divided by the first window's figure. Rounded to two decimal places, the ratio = 1.13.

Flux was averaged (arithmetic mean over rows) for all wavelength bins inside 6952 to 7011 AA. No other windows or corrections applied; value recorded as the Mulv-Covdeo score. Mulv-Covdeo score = 16.3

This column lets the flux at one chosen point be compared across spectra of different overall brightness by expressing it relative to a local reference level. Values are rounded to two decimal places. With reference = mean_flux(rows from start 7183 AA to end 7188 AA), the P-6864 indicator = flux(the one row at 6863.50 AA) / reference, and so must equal 1.03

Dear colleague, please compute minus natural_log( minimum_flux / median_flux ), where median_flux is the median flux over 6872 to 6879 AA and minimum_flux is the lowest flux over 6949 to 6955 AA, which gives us -0.10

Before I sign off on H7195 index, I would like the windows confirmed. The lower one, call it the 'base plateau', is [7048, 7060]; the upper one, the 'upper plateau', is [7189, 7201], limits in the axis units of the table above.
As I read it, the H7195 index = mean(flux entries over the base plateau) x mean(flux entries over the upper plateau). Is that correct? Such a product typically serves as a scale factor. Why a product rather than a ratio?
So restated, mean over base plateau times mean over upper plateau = 244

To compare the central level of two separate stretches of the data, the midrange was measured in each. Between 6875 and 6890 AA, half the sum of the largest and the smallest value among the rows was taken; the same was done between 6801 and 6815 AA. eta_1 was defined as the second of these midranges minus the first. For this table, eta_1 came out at -0.8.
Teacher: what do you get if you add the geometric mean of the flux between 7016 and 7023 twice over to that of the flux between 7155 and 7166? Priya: 48.9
